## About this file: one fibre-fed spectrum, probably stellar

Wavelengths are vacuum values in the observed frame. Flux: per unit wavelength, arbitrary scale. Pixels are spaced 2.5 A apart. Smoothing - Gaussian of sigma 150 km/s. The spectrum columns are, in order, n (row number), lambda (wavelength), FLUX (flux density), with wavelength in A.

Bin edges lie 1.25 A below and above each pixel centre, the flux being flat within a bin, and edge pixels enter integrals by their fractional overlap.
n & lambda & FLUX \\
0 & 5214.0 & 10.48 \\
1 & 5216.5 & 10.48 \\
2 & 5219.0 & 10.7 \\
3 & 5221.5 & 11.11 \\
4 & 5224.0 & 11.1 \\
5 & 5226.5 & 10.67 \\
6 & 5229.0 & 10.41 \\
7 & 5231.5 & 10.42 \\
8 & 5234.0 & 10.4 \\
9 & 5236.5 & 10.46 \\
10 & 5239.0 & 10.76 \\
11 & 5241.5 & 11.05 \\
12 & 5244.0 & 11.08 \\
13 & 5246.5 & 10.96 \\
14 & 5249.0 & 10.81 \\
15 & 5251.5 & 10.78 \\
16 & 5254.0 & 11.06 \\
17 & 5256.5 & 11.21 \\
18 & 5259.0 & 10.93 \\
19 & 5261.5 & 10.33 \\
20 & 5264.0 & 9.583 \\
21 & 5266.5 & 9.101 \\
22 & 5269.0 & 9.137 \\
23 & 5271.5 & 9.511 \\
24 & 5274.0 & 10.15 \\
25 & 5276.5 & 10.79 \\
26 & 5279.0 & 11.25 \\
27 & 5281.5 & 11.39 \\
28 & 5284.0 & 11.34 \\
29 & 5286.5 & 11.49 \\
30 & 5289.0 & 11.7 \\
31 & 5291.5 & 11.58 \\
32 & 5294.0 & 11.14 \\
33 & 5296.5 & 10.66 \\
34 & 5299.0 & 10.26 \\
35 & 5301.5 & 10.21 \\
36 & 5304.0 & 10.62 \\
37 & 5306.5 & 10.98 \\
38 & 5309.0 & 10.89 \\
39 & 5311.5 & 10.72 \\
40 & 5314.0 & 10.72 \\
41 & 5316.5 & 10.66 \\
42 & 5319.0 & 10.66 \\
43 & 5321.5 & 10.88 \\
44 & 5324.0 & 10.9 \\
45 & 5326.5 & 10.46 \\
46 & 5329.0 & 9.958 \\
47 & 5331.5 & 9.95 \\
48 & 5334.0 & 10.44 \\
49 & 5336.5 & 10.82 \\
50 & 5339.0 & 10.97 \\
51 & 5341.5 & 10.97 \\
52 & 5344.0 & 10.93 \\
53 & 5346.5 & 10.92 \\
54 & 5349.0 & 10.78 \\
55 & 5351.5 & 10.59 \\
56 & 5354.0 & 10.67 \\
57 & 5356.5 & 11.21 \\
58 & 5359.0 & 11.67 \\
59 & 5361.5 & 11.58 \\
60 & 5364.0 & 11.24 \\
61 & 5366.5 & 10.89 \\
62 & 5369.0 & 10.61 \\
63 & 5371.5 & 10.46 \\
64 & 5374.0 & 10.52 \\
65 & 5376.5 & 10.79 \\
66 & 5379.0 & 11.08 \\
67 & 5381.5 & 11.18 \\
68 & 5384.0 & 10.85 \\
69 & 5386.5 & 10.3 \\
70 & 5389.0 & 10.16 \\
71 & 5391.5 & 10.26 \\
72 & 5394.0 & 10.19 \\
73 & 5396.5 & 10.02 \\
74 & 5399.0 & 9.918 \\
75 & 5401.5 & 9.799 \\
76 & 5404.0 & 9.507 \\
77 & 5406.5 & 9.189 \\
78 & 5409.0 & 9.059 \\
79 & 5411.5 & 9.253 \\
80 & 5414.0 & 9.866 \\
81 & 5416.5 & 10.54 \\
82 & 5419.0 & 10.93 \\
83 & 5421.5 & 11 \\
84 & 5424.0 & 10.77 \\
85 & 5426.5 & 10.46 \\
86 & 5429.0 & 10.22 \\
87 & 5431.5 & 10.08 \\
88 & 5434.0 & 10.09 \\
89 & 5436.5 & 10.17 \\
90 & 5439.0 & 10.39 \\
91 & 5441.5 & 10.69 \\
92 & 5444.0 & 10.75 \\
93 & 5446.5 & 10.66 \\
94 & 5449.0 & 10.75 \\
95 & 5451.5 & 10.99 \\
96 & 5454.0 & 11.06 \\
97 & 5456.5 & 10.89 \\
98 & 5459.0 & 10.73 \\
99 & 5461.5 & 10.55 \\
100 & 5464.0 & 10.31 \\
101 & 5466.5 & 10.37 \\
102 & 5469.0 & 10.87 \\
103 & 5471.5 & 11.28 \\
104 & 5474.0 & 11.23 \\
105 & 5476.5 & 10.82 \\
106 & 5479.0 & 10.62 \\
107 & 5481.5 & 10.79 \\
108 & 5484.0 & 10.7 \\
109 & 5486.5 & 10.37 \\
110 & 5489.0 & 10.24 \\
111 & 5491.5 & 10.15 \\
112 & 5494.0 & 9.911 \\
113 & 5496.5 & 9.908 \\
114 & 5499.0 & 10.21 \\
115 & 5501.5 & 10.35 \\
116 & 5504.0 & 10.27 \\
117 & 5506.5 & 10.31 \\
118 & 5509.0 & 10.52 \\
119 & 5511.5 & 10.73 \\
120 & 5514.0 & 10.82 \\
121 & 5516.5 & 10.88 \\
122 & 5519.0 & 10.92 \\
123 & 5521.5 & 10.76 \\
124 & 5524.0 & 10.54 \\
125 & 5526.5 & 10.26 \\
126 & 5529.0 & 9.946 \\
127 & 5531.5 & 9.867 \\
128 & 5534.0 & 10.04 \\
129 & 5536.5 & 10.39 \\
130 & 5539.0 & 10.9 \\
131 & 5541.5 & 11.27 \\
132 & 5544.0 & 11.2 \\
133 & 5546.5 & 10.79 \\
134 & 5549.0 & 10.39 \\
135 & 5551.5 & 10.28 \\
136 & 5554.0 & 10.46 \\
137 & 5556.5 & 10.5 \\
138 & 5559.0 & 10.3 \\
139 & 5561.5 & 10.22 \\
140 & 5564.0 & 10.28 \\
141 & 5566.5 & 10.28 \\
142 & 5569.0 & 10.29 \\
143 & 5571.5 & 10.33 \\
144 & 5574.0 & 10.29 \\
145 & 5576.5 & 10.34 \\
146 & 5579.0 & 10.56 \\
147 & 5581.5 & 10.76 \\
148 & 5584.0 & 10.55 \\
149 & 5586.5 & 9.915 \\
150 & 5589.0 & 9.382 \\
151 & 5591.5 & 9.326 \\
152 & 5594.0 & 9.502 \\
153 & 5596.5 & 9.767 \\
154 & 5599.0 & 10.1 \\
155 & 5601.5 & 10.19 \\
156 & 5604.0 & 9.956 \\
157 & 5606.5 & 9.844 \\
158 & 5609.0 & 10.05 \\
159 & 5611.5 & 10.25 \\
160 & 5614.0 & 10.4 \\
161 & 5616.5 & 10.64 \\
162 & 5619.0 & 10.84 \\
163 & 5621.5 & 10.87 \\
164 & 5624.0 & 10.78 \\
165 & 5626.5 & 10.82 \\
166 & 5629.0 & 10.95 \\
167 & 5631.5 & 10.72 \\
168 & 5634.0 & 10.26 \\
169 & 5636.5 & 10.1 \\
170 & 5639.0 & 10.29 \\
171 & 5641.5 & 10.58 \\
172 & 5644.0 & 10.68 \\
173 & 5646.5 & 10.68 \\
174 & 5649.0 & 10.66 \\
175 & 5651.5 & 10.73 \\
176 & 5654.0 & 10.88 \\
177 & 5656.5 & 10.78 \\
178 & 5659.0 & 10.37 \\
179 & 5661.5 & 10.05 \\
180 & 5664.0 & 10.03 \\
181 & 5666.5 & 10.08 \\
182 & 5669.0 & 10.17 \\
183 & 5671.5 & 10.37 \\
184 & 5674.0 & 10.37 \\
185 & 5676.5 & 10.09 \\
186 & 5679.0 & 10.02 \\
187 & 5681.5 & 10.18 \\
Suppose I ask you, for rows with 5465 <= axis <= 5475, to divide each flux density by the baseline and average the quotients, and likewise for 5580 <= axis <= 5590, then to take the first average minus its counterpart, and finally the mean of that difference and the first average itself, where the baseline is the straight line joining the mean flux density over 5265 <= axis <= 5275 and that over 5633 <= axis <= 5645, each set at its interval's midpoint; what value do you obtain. 0.60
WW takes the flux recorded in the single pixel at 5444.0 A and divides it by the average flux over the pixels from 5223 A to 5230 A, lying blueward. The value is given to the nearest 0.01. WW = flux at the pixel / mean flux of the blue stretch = 1.00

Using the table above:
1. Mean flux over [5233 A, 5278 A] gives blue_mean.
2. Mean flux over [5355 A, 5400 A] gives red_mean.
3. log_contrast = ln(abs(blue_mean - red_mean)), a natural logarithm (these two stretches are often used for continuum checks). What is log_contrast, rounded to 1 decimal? -1.3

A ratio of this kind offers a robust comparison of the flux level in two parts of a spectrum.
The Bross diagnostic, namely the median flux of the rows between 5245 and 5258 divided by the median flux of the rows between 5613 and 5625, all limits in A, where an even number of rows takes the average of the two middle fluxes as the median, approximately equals 1.02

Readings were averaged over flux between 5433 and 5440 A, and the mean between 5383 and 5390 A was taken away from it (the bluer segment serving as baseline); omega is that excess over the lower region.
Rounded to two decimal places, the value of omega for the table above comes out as -0.22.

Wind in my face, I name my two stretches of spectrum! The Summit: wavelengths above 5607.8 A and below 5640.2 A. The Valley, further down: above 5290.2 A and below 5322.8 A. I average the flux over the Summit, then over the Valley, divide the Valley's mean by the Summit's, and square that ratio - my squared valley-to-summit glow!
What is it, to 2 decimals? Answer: 1.04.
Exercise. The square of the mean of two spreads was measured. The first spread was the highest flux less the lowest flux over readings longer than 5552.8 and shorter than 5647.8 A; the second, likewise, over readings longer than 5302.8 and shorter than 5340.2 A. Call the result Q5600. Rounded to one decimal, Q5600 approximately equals 1.8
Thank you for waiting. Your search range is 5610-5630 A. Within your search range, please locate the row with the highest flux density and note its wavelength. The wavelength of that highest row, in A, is 5629.0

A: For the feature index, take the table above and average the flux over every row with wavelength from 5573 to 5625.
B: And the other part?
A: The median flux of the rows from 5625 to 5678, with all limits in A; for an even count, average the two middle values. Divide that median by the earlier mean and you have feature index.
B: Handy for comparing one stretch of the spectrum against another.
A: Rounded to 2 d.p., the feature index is 1.02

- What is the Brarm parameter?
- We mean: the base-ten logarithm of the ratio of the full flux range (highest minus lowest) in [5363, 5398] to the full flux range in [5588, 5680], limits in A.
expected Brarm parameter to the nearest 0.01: -0.12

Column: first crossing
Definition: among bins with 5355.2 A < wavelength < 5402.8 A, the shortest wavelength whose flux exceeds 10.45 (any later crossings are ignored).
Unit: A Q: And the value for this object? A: 5356.5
